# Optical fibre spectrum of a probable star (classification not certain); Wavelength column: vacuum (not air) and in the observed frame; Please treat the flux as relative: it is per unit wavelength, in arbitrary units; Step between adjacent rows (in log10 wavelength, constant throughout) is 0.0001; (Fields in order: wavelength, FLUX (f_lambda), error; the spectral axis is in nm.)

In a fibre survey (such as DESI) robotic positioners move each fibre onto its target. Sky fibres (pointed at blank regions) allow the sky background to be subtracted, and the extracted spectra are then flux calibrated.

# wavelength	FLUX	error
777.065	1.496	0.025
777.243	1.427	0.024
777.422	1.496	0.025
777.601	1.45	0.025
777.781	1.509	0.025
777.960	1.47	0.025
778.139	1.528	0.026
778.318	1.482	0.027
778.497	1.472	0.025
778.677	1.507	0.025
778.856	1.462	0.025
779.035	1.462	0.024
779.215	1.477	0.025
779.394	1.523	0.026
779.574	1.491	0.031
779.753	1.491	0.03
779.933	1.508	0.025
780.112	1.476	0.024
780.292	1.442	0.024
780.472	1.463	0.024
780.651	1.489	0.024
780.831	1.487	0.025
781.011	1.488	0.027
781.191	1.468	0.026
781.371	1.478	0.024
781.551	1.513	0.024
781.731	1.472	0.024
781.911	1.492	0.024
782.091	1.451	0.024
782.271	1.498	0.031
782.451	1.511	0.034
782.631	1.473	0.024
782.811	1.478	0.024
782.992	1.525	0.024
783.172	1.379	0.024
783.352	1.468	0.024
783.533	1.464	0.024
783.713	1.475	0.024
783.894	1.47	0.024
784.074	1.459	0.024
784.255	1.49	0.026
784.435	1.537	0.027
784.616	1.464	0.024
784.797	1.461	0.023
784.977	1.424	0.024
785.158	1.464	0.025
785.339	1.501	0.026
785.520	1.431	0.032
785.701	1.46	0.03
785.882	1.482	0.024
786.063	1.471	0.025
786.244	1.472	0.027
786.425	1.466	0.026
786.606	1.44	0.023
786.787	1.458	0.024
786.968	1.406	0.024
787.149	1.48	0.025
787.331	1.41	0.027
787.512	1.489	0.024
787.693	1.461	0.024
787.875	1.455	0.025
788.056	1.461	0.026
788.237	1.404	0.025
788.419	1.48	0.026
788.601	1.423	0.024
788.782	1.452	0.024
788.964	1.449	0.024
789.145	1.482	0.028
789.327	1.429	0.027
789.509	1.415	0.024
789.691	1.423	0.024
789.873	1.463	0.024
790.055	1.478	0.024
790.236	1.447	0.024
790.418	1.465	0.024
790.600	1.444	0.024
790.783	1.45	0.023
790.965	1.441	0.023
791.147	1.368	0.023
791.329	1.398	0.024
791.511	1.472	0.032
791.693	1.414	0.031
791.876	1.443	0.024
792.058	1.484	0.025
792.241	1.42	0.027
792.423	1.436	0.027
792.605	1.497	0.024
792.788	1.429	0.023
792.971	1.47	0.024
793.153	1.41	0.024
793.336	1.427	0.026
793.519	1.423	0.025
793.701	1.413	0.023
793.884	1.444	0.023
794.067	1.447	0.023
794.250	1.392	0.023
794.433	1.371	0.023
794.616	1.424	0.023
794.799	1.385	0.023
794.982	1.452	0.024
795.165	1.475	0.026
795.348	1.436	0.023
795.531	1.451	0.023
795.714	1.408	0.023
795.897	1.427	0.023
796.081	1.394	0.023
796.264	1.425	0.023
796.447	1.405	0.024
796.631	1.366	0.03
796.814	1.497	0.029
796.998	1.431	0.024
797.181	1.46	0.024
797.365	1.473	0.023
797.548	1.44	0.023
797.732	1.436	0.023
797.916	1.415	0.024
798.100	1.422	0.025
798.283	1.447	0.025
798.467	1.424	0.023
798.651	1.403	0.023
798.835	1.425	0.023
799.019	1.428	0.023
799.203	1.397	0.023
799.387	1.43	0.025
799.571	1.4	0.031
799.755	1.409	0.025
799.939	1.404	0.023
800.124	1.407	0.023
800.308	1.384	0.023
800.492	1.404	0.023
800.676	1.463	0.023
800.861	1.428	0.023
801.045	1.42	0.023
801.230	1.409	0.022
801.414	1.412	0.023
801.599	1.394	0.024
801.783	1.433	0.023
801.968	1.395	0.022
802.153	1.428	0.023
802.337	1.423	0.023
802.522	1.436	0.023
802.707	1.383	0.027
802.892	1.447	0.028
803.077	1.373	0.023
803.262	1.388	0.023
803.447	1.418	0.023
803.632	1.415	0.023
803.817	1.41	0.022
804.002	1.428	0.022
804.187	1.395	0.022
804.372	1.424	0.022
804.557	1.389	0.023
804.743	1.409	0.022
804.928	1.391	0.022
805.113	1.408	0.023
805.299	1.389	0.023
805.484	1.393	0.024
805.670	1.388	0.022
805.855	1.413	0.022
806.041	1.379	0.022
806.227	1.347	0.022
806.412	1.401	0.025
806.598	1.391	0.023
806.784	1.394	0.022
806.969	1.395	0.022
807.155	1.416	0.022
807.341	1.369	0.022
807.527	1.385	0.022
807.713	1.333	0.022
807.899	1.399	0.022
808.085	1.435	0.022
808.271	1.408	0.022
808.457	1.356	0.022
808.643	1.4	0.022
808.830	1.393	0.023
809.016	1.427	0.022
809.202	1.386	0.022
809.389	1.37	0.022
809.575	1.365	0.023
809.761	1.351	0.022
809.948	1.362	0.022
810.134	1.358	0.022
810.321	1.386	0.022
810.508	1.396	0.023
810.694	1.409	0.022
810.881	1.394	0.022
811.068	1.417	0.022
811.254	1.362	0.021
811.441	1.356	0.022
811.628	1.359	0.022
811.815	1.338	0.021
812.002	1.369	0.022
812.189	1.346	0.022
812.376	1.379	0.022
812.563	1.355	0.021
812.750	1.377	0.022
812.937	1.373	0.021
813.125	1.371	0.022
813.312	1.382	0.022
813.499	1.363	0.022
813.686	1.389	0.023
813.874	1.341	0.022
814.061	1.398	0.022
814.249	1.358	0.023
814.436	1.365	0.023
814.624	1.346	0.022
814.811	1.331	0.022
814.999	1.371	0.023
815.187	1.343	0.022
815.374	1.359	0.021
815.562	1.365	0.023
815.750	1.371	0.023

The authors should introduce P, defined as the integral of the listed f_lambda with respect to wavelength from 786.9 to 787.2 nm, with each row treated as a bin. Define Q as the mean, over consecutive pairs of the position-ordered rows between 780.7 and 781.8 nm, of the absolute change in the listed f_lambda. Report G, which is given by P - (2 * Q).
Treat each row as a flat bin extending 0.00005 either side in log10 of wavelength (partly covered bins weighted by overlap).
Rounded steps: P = 0.4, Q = 0.021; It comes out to 0.4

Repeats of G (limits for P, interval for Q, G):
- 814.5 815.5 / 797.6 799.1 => 1.3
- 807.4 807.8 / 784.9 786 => 0.5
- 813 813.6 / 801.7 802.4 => 0.8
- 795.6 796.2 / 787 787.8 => 0.7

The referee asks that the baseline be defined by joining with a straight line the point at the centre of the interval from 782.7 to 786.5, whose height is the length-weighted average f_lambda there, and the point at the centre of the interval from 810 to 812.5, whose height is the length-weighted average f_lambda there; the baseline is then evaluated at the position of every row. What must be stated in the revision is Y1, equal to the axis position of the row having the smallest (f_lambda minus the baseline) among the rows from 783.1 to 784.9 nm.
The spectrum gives 783.172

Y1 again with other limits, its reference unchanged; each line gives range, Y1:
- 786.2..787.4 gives 786.968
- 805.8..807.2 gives 806.227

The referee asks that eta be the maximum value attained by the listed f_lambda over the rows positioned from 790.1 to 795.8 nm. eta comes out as 1.497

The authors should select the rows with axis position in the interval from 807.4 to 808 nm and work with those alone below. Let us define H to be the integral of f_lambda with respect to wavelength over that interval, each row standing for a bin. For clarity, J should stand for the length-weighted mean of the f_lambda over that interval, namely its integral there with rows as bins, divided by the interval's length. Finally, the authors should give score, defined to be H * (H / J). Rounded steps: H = 0.82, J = 1.37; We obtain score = 0.494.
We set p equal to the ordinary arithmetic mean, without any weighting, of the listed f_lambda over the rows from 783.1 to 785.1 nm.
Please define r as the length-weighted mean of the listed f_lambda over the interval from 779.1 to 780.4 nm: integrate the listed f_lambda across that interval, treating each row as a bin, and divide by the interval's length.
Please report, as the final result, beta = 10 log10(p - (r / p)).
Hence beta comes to -3.5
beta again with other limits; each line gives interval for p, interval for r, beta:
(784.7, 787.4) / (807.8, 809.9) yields -3.0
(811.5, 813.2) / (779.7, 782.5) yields -5.6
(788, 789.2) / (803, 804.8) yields -3.2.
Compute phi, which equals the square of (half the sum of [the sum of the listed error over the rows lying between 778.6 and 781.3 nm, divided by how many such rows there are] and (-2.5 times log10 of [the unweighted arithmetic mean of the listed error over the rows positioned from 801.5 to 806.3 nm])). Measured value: 4.25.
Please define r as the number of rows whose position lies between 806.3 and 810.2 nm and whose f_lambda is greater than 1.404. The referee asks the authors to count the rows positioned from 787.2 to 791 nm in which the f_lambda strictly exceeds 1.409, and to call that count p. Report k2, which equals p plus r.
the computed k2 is 24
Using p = 20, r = 4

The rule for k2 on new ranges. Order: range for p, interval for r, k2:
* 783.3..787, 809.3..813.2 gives 22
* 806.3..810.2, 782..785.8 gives 23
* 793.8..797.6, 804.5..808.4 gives 20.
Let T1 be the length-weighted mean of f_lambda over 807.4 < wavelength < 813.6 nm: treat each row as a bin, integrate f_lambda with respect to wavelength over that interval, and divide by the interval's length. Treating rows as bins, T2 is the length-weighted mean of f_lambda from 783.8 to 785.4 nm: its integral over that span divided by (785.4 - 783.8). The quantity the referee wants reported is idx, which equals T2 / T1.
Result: 1.07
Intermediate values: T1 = 1.38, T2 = 1.47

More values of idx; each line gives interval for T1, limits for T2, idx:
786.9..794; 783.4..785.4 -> 1.02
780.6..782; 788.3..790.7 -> 0.98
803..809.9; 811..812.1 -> 0.98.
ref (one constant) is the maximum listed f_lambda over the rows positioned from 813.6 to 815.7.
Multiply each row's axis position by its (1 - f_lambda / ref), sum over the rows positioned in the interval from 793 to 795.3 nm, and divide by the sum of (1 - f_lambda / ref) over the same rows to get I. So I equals 794.30 nm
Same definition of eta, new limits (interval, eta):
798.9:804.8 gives 1.463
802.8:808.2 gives 1.447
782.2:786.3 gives 1.537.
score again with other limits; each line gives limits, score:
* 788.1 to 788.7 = 0.518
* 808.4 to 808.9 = 0.346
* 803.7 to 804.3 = 0.509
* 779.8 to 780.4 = 0.531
